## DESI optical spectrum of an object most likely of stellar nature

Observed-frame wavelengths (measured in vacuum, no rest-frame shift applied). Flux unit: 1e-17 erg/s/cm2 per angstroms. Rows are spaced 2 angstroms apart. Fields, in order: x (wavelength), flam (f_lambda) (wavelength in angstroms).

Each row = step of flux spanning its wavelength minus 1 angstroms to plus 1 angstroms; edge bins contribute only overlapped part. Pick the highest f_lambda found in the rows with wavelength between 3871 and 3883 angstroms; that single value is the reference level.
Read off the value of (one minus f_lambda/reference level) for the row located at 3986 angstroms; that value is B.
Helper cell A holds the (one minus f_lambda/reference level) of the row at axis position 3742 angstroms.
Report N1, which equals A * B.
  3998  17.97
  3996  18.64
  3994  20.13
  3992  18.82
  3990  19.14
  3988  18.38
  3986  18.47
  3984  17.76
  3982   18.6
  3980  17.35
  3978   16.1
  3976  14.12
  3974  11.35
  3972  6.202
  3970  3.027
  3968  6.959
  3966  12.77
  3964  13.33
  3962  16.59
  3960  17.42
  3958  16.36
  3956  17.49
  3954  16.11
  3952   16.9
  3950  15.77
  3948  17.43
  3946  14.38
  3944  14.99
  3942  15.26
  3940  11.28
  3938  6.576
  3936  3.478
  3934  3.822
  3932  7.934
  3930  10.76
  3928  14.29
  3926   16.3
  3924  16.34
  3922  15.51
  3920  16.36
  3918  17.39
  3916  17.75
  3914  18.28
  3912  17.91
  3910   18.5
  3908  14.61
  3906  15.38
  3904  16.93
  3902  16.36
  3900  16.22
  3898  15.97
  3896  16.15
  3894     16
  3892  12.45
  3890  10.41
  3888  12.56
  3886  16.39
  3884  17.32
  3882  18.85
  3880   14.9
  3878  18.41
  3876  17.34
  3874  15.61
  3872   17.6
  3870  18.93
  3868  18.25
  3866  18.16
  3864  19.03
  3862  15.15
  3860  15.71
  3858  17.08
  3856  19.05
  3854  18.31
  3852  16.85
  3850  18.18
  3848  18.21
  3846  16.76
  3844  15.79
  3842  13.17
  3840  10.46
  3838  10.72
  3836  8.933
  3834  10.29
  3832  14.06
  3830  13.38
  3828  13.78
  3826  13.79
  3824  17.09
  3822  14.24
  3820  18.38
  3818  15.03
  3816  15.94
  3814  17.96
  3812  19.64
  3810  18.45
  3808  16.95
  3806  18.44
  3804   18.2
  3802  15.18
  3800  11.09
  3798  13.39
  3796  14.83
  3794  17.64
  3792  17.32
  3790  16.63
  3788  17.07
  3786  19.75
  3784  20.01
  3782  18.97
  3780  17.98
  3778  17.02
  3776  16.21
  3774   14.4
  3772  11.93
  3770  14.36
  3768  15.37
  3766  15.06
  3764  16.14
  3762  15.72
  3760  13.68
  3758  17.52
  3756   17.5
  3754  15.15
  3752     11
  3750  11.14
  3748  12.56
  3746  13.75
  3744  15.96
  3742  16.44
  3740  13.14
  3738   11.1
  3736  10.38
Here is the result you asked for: 0.00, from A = 0.13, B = 0.02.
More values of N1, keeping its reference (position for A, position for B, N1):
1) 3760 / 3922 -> 0.05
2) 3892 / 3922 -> 0.06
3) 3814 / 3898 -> 0.01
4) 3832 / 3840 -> 0.11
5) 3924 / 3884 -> 0.01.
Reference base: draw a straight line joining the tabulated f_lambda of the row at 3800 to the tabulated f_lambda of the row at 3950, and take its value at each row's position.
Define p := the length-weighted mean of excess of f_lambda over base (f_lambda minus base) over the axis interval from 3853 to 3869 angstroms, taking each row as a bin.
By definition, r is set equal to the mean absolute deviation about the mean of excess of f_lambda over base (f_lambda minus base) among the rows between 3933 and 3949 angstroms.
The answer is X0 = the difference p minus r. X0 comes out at 0.0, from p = 4.60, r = 4.6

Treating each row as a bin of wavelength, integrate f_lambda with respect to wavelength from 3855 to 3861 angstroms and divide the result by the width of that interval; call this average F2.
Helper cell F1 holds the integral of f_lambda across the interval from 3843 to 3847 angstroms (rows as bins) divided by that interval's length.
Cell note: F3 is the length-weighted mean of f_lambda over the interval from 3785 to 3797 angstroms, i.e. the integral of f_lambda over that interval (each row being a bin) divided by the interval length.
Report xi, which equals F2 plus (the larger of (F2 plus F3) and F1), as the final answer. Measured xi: 52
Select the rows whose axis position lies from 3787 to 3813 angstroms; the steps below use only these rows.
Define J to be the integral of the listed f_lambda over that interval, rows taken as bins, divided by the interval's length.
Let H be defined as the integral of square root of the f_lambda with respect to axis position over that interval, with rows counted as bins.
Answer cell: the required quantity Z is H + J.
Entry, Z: 122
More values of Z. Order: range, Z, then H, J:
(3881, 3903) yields 101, 86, 15.3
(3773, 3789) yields 85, 67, 17.7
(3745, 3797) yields 221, 206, 15.7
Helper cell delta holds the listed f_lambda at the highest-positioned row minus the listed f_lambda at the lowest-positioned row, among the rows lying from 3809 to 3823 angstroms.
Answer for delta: -4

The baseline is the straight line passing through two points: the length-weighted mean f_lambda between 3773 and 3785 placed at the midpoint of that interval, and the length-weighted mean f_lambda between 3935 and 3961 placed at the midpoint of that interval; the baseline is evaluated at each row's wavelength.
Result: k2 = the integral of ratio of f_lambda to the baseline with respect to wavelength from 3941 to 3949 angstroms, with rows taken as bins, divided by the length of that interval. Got 1.10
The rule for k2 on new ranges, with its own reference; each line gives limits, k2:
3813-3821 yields 1.01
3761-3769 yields 0.88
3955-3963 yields 1.22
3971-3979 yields 0.88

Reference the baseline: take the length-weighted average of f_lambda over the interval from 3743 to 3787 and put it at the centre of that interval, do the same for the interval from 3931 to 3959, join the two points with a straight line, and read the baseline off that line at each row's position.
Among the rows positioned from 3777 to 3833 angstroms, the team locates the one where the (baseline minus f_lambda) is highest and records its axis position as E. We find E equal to 3800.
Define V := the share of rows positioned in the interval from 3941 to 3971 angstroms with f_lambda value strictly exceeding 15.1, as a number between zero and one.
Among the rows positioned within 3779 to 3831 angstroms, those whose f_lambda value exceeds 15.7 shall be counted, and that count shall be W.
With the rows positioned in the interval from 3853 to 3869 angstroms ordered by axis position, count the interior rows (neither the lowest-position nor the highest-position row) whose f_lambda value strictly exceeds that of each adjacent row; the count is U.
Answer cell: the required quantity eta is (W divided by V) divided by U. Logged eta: 14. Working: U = 2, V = 0.60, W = 17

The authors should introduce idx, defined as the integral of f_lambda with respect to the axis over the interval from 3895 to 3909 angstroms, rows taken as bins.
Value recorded 223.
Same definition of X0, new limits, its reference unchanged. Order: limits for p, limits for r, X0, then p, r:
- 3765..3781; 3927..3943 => 1.3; 5.04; 3.7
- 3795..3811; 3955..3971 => 0.5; 4.63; 4.2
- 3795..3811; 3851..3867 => 3.4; 4.63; 1.2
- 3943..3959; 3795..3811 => -1.7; 0.38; 2.1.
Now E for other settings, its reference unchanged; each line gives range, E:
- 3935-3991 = 3936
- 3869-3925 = 3890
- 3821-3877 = 3836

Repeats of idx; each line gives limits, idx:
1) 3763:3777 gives 207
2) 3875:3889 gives 232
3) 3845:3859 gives 249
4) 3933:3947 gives 140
